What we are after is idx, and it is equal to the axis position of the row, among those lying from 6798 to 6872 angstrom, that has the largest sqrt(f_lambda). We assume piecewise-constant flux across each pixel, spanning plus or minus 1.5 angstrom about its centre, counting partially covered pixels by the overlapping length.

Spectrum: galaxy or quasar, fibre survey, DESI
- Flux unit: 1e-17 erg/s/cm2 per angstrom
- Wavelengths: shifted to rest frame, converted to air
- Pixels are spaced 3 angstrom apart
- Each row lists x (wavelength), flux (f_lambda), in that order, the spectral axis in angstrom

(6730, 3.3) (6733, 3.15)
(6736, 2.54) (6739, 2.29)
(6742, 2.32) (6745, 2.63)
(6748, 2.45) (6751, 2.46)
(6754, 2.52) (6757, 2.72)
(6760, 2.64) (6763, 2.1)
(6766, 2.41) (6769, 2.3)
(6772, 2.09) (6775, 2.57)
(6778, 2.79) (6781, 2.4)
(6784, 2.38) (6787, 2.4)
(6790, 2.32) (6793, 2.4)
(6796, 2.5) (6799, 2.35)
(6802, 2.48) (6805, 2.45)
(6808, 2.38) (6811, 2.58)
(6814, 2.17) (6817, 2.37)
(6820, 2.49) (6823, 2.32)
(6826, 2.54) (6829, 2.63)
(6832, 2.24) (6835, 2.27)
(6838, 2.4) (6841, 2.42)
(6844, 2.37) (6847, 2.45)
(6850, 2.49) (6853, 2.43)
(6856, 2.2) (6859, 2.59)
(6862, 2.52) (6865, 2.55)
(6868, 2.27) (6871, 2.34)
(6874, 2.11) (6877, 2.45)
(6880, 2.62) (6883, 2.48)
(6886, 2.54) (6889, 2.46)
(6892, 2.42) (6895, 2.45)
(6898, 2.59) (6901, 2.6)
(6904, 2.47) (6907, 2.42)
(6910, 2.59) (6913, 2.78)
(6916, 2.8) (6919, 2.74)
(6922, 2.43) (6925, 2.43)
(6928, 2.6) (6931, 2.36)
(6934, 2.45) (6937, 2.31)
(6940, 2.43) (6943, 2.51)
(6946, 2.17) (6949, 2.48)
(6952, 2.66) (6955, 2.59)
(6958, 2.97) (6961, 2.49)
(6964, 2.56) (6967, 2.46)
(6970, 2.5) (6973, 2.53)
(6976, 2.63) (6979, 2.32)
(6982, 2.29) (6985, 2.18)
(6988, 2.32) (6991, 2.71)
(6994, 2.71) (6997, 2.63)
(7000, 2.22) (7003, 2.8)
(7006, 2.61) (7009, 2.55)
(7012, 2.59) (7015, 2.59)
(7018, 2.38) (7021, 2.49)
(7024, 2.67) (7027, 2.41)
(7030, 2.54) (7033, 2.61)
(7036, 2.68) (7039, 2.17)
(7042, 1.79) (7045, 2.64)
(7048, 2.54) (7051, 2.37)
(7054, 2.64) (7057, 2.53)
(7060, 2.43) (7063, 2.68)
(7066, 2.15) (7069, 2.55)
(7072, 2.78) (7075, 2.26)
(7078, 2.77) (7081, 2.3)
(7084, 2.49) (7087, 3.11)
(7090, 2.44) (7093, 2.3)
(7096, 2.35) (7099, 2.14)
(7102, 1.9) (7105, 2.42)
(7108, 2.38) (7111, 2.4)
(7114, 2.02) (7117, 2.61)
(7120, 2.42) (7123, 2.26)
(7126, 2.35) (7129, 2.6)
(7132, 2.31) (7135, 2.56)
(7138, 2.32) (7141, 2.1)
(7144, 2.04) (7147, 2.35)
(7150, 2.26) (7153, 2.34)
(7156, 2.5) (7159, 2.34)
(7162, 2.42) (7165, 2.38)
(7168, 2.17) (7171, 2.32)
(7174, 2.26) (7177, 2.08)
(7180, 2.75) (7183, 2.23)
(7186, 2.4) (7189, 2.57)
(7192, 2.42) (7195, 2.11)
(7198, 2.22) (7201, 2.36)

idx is 6829 angstrom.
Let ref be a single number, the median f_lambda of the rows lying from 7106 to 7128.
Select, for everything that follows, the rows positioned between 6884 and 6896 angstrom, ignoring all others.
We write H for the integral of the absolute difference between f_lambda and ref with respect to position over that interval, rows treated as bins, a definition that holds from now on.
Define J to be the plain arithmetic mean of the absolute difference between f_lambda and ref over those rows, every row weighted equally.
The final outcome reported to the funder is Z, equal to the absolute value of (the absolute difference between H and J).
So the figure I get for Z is 0.98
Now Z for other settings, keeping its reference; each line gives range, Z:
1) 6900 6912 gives 1.63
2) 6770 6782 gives 2.53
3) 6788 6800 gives 0.63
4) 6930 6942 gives 0.63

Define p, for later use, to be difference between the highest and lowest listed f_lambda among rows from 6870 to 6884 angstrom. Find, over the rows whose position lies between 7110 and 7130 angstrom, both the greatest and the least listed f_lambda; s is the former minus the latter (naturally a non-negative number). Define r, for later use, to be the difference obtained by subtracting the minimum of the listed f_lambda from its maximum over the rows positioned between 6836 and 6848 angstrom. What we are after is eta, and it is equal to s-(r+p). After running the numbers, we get 0.0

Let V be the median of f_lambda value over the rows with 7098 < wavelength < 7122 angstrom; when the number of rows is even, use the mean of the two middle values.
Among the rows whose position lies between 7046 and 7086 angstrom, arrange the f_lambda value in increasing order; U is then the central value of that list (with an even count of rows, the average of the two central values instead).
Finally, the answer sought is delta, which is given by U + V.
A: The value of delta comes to 4.92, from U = 2.530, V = 2.39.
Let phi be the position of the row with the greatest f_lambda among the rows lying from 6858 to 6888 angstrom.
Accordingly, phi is 6880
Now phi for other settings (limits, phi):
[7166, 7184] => 7180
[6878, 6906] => 6880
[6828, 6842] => 6829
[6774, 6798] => 6778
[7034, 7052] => 7036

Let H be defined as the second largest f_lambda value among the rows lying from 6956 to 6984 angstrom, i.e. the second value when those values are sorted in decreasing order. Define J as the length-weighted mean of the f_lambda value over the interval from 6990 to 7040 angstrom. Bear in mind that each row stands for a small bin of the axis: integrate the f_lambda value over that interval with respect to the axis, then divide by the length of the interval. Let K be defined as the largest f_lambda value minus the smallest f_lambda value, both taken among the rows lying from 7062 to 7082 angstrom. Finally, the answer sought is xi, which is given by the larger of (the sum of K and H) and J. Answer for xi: 3.26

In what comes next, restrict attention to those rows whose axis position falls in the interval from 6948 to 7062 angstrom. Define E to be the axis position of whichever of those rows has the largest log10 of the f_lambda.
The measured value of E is 6958 angstrom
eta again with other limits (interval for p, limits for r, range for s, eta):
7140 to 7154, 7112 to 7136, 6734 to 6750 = -0.6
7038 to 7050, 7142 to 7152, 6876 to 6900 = -1.0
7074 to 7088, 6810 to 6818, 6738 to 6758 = -0.8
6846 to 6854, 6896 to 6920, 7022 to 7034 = -0.2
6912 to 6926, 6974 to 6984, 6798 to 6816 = -0.3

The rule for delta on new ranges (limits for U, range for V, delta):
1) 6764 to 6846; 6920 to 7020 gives 4.90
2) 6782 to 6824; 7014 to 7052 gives 4.93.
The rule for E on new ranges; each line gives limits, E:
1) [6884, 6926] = 6916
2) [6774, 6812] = 6778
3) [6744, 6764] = 6757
